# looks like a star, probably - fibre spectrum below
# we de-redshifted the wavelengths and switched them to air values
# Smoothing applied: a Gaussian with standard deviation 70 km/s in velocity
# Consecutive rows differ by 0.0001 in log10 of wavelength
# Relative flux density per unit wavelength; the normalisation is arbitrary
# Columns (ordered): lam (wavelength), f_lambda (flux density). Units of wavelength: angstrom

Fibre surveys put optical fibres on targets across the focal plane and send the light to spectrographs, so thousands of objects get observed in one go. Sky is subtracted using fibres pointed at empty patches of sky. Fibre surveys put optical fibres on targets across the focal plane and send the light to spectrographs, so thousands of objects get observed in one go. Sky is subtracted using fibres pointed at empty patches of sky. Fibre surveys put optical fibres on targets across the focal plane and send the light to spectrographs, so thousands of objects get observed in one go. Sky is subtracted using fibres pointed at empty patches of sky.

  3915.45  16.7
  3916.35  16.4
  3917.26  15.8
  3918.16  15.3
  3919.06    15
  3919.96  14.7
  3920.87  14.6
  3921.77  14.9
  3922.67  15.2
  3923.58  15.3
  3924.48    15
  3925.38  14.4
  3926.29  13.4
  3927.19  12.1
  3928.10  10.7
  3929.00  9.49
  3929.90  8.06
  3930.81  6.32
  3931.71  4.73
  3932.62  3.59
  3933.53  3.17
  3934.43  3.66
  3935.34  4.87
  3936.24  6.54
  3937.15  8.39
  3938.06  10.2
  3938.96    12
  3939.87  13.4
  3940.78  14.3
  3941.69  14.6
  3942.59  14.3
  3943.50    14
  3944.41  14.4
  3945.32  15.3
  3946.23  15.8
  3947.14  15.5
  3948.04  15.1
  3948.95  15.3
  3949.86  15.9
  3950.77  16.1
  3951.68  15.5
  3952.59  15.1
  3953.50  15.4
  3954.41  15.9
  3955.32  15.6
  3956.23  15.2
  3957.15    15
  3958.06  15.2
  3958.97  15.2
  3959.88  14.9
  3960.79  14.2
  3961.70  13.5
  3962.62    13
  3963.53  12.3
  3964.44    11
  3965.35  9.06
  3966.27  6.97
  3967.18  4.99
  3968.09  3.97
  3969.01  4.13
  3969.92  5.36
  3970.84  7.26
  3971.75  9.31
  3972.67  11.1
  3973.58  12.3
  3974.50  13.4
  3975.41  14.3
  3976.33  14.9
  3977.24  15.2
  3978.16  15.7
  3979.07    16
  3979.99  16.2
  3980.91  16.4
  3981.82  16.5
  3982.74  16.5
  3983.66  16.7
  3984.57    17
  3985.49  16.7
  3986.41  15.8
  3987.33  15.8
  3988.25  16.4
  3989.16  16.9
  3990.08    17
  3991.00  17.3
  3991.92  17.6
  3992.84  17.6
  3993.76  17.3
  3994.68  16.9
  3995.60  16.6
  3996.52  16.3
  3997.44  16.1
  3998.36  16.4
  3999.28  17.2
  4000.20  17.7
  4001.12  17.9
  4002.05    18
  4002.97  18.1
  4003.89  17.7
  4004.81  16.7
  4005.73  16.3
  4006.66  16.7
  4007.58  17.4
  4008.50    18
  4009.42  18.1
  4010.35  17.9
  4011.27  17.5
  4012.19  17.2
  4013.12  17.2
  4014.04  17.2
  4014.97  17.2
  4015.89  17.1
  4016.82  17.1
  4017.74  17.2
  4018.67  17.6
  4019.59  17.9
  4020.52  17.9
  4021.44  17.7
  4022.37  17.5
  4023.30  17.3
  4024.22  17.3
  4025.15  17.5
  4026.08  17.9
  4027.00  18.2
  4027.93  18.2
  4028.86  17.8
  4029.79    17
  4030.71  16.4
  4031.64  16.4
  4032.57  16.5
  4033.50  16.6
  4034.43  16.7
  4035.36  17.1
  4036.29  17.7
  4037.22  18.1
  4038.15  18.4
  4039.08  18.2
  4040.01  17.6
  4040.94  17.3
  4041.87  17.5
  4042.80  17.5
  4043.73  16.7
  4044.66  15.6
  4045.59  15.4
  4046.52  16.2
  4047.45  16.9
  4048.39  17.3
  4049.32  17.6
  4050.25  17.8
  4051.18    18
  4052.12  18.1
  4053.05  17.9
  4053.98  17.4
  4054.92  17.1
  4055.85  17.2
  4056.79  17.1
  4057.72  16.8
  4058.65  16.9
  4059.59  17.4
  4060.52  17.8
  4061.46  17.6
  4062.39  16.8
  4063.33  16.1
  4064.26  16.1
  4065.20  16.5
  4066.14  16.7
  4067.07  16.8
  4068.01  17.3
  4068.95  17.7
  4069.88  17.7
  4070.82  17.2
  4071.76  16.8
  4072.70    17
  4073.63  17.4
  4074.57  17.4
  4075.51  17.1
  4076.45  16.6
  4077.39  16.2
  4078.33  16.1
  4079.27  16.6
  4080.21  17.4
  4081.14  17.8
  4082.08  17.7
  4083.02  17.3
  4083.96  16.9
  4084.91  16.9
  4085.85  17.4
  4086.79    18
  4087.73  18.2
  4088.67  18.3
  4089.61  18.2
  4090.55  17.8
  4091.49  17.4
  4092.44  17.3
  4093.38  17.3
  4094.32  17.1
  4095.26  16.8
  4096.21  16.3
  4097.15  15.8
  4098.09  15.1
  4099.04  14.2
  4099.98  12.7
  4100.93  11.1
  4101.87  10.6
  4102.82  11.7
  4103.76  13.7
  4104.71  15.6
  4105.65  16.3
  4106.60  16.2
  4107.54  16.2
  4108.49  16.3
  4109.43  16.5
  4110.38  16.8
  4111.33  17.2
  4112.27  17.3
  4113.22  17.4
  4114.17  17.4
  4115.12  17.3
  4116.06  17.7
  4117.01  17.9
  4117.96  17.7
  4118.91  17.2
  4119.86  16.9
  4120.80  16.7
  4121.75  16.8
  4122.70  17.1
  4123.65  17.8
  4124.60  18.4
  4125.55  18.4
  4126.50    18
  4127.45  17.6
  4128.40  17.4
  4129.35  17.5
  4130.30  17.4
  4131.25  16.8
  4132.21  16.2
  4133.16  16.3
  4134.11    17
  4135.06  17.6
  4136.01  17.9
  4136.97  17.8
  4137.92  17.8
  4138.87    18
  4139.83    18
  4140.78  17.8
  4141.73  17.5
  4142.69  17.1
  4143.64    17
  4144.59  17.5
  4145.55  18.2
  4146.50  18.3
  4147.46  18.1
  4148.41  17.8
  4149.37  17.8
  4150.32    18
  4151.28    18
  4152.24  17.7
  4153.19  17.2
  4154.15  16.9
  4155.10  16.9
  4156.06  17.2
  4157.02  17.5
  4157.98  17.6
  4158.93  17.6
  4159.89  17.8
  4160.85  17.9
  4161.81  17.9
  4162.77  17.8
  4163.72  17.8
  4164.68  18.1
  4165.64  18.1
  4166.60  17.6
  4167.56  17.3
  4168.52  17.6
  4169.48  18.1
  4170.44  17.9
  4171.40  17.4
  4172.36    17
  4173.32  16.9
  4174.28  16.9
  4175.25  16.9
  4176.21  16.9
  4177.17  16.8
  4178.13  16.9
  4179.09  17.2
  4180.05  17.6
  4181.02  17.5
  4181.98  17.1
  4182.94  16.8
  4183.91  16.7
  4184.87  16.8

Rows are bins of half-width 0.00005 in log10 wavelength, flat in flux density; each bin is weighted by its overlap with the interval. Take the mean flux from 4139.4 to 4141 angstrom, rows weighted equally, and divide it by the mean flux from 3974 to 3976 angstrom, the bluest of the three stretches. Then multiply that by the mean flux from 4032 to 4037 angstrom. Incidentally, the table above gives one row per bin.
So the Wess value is 21.9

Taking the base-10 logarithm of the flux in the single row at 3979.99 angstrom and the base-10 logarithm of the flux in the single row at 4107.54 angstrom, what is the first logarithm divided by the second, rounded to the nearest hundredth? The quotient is 1.00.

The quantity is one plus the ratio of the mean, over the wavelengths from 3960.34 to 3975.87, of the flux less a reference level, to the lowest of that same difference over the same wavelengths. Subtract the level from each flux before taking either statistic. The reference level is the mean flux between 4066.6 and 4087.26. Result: 1.6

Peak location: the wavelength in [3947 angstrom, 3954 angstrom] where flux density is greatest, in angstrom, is 3950.77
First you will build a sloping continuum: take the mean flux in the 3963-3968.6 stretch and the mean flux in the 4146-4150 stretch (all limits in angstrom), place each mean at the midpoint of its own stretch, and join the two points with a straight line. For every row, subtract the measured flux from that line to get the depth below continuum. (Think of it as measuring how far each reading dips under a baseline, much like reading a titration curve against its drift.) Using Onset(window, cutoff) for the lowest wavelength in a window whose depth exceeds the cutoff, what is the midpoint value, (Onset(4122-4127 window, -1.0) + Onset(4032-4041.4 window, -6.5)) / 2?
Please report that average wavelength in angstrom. 4077.6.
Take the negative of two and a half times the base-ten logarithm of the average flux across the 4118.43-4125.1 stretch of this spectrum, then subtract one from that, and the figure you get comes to -4.09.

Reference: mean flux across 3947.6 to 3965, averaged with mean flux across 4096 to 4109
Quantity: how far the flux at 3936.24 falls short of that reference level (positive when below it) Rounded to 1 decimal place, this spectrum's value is 8.0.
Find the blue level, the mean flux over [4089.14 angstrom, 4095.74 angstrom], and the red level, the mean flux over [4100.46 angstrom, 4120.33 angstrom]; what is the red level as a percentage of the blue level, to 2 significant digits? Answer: 92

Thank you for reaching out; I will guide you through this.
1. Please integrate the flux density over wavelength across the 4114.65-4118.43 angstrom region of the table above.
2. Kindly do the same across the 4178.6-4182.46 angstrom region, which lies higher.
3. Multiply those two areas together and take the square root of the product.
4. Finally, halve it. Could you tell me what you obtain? 33.4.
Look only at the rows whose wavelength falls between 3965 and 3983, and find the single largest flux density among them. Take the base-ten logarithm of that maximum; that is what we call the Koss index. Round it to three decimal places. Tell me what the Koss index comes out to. 1.217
